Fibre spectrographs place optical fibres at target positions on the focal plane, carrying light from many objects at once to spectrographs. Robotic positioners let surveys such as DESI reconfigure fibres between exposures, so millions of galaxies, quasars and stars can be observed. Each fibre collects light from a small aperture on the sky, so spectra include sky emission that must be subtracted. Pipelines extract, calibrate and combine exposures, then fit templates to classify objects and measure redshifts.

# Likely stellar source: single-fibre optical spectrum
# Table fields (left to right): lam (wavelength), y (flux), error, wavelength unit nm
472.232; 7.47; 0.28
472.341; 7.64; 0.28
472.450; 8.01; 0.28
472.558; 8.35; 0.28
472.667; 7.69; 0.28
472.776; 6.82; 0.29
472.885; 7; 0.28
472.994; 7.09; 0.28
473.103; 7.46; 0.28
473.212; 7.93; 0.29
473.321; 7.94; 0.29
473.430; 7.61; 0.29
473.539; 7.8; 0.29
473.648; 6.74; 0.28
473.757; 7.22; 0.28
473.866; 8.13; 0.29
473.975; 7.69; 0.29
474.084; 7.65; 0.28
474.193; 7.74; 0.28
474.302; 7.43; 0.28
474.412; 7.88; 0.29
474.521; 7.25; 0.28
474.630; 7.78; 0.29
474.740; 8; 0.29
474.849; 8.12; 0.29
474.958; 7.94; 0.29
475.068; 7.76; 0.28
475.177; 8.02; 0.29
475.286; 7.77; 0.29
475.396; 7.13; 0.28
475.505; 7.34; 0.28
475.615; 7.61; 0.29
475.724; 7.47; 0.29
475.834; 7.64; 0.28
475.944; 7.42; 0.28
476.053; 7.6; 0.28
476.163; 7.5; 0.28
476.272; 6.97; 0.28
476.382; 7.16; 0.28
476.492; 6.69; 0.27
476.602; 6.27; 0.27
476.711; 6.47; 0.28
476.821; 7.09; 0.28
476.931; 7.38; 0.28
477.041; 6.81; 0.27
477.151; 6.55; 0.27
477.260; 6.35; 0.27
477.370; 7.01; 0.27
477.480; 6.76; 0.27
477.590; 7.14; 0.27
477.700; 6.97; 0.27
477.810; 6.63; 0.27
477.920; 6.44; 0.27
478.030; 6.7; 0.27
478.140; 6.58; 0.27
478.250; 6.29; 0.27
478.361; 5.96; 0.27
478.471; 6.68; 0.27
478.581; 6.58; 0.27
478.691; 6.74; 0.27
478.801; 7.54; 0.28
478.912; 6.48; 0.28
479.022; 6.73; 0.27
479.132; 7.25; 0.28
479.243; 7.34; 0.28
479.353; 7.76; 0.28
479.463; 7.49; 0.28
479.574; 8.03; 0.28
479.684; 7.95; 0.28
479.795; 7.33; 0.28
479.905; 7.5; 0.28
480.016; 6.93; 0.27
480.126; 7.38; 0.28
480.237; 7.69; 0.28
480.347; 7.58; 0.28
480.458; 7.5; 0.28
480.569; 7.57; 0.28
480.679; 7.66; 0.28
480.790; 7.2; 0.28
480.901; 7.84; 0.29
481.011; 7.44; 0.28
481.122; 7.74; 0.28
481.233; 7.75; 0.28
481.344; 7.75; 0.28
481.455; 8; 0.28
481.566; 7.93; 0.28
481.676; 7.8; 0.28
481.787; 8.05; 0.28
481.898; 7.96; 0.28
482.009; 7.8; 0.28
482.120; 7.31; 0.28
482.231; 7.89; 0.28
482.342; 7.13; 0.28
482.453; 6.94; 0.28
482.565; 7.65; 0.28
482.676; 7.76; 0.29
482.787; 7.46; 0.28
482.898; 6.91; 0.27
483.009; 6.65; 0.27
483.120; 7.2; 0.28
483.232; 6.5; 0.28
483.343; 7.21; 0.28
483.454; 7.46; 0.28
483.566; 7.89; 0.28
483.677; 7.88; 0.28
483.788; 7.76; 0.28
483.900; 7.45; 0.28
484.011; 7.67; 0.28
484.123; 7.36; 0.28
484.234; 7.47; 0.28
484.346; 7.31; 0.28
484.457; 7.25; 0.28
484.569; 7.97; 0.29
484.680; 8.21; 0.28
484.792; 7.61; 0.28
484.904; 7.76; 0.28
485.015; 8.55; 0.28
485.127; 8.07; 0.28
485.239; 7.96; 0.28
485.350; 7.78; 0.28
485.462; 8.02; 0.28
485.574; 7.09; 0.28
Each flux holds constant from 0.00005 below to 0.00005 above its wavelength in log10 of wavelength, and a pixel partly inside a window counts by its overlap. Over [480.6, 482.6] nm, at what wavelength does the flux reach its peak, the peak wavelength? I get 481.787 nm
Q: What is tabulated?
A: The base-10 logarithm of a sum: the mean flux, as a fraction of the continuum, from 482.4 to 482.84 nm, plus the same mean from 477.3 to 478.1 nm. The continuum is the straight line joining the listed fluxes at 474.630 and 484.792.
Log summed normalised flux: 0.268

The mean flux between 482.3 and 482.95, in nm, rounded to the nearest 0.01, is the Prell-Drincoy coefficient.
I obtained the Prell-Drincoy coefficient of 7.31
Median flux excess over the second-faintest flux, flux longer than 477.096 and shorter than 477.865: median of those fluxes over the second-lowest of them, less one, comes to 0.032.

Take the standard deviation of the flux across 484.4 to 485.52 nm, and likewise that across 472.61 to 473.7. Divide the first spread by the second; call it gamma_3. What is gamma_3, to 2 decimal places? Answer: 0.77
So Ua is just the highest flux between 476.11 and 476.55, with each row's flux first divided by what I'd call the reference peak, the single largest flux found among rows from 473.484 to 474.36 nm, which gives 0.92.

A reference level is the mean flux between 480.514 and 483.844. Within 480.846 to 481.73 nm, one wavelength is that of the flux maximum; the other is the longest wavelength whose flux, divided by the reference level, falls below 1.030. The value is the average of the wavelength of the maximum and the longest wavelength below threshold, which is 481.40 nm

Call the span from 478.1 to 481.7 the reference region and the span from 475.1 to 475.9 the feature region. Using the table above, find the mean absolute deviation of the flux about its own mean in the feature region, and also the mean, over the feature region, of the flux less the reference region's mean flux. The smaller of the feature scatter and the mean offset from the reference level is 0.22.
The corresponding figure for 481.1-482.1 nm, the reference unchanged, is 0.11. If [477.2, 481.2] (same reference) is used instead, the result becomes -0.20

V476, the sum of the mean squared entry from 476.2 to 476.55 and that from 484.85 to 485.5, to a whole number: 113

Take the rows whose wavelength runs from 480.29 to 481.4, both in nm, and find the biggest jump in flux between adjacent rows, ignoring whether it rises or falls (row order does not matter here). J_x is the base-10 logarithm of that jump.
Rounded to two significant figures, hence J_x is -0.19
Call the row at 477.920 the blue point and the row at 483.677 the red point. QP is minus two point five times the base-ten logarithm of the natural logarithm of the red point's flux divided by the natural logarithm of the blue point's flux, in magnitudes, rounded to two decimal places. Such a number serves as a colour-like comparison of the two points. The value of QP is -0.11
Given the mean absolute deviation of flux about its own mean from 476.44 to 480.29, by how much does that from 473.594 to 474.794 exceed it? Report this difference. -0.12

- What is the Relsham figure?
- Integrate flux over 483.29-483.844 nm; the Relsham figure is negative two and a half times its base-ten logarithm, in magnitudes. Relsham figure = -1.57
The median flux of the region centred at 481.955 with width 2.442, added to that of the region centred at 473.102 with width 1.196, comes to 15.4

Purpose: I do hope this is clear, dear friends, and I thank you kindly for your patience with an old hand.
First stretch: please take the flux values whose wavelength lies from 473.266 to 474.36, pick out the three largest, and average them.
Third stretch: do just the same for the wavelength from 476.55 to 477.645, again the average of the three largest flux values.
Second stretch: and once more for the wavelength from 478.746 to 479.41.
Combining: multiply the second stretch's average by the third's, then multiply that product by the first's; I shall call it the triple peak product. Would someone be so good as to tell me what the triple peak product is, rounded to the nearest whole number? 433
